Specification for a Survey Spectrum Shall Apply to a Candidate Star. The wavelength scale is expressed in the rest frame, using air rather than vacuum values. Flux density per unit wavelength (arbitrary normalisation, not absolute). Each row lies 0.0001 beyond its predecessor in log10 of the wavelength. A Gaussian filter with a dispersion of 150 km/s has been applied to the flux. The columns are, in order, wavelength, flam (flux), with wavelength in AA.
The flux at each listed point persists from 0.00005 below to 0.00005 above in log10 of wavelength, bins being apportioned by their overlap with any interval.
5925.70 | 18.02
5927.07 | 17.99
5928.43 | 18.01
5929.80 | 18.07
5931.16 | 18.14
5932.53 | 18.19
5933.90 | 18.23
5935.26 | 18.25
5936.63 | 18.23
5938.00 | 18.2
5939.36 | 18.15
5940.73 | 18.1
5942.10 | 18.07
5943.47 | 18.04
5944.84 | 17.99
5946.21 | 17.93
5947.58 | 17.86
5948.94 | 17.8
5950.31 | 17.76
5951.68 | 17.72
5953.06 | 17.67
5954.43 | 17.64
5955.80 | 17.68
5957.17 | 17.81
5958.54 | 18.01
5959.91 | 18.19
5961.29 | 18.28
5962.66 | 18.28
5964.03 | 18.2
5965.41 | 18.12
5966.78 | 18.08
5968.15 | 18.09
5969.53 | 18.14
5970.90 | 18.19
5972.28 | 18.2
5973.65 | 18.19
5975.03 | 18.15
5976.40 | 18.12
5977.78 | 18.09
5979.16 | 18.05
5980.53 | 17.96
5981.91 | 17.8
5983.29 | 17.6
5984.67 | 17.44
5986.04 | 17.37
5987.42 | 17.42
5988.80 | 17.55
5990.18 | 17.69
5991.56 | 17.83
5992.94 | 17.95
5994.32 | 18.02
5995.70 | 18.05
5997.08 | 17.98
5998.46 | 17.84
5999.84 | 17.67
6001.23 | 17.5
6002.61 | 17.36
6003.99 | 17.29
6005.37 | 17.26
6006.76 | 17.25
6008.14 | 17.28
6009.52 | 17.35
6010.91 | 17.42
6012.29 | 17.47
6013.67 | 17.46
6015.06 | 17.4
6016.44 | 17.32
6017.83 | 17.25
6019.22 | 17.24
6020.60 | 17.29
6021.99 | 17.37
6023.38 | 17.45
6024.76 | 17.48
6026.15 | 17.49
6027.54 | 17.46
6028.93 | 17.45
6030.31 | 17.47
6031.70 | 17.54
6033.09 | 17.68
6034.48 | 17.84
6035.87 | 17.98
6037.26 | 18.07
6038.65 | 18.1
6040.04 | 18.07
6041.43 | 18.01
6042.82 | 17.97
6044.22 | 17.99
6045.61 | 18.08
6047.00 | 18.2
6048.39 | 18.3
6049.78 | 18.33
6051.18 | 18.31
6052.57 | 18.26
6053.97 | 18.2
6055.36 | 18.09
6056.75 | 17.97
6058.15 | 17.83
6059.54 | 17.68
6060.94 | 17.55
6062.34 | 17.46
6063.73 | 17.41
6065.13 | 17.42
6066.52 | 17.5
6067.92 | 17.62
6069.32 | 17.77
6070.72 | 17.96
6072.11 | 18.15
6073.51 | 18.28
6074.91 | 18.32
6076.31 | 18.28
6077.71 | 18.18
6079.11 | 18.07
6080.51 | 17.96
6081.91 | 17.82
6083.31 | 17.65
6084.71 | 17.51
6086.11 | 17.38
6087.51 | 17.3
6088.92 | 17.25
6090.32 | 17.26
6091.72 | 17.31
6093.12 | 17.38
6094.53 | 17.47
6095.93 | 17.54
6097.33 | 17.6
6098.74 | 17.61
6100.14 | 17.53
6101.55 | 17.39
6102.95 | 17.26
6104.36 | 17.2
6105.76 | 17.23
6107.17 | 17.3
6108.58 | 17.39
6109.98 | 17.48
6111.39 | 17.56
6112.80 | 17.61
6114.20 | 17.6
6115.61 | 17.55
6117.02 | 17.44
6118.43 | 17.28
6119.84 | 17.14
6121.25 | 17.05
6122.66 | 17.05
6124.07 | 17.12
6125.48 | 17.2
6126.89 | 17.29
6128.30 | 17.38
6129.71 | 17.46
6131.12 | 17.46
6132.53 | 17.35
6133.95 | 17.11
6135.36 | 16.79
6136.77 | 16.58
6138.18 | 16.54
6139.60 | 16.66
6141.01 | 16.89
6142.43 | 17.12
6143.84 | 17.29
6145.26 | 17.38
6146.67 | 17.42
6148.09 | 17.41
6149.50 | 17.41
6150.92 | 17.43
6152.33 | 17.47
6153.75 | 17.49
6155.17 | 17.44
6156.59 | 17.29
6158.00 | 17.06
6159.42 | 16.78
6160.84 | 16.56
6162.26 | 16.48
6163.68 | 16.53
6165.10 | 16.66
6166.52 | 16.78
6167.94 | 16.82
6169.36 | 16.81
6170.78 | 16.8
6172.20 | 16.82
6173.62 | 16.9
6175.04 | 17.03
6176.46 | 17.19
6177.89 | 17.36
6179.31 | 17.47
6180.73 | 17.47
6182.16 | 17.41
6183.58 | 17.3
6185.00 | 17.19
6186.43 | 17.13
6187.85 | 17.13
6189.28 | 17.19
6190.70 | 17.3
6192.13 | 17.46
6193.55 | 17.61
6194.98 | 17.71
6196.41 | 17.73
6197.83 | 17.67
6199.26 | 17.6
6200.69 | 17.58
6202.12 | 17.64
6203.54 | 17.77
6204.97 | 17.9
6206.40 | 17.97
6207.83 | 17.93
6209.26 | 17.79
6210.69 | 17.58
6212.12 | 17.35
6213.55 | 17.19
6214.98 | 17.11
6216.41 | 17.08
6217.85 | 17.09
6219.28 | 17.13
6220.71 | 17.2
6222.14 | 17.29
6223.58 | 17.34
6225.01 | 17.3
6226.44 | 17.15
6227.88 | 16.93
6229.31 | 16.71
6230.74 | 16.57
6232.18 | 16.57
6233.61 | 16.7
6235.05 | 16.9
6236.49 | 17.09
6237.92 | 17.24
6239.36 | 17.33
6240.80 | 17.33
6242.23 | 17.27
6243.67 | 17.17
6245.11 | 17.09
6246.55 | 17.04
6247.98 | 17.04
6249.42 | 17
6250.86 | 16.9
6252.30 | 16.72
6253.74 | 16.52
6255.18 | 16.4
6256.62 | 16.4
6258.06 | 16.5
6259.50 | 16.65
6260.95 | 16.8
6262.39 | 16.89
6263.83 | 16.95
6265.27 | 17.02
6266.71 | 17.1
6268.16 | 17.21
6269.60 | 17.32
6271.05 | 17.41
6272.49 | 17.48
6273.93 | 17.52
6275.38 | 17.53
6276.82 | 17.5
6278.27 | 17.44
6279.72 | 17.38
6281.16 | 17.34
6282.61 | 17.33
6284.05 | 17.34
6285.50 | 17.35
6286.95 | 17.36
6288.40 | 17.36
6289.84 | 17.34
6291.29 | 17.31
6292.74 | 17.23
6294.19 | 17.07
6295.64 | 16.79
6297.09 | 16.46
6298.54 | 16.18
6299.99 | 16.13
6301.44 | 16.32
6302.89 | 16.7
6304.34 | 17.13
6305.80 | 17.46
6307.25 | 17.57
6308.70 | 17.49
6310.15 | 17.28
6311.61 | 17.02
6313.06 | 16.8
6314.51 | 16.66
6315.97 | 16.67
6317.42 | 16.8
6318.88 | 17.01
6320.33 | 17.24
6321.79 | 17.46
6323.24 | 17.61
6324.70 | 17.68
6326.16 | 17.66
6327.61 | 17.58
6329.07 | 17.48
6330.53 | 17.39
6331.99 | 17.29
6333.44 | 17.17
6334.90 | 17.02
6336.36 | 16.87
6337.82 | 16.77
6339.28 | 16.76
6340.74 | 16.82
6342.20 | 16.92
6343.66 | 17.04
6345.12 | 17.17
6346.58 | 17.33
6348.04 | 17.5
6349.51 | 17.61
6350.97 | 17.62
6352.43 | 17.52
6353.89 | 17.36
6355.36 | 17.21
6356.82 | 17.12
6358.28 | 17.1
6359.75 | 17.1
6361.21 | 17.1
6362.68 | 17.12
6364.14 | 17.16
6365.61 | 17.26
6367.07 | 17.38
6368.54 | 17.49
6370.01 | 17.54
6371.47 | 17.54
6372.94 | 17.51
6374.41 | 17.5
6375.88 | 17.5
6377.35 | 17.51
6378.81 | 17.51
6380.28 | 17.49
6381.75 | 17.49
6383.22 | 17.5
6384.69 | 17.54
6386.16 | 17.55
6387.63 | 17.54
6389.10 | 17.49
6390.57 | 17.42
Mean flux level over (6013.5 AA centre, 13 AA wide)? 17.4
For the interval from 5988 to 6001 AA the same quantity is 17.8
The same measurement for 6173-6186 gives 17.3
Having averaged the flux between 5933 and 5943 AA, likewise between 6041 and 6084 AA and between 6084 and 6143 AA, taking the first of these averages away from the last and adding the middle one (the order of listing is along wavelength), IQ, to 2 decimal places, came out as 17.06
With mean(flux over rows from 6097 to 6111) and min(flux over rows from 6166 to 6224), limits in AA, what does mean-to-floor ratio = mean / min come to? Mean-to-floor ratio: 1.04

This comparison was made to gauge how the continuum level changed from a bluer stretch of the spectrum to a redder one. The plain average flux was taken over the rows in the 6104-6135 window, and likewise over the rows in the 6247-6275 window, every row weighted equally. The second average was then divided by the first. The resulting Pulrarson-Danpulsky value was 0.98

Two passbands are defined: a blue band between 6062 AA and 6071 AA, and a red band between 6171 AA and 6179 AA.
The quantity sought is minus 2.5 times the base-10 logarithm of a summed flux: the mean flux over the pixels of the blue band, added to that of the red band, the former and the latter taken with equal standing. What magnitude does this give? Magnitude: -3.85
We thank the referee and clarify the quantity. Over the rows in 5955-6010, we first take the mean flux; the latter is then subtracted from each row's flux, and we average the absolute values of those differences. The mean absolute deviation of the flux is 0.29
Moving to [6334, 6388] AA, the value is 0.23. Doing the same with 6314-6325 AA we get 0.36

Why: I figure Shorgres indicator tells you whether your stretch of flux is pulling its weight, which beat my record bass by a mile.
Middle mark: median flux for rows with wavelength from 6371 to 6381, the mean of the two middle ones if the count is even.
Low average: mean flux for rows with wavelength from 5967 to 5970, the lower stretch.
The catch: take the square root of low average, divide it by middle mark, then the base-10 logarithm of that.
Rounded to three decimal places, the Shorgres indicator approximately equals -0.614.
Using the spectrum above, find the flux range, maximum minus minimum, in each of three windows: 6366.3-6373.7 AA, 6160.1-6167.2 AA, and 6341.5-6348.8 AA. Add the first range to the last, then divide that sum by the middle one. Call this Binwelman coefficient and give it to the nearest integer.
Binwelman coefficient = 2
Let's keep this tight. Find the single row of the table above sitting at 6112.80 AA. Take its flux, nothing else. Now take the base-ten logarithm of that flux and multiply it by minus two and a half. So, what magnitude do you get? -3.11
